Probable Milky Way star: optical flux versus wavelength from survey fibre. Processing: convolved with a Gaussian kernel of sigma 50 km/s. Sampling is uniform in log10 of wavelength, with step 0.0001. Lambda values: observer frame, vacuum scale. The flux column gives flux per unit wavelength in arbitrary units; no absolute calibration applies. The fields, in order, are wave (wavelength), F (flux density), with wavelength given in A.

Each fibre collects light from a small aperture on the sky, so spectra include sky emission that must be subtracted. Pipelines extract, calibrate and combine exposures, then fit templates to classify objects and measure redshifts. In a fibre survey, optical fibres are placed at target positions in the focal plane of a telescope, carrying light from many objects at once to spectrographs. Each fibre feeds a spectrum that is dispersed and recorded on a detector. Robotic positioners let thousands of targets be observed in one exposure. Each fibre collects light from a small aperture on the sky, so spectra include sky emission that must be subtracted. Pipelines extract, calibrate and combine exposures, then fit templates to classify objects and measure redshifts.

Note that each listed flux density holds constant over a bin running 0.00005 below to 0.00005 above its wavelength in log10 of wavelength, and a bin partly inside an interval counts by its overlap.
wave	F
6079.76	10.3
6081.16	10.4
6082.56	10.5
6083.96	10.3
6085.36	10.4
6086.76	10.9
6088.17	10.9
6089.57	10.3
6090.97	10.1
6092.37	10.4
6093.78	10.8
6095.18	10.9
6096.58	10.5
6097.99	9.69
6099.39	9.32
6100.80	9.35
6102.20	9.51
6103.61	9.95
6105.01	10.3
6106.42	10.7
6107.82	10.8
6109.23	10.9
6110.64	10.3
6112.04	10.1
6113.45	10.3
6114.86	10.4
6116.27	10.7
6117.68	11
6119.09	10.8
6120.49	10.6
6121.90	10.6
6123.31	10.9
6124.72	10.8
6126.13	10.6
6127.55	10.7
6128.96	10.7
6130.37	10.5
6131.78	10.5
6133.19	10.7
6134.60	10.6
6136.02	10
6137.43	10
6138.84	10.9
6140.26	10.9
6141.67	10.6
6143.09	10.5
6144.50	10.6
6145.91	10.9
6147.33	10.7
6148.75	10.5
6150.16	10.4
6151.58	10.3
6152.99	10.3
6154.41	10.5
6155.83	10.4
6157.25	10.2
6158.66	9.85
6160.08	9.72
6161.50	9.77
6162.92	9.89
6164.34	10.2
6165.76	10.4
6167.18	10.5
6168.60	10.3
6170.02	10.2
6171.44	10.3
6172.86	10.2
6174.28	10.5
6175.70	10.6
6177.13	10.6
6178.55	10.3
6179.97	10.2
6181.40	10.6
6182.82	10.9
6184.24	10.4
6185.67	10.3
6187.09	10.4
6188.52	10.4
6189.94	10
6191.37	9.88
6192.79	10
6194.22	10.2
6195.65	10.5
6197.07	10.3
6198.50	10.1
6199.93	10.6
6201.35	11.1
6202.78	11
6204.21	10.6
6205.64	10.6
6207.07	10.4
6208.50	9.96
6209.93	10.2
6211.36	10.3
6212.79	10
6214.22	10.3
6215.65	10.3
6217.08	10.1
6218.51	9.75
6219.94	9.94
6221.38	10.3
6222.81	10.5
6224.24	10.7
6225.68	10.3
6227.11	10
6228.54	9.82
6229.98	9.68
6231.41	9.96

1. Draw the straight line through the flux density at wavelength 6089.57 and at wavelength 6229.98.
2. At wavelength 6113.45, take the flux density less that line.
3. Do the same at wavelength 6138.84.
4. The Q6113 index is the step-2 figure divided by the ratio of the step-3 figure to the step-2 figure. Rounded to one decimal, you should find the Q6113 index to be 0.0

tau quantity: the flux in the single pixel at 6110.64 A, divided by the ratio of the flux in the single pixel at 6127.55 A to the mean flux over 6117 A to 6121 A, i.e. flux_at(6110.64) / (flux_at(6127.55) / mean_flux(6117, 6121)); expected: 10.4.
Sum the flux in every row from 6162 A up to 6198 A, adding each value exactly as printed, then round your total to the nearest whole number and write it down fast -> 258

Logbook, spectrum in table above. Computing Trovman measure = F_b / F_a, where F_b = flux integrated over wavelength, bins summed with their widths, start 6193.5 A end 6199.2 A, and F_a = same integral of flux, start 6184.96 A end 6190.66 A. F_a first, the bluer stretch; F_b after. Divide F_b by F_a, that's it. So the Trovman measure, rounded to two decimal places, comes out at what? 1.00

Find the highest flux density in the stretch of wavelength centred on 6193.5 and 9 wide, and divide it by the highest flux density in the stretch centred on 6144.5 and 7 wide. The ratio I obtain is 0.96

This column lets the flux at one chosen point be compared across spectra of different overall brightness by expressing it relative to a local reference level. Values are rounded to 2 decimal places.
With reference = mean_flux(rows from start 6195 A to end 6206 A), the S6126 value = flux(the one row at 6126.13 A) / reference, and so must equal 1.00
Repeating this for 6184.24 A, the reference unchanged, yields 0.98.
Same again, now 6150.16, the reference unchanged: 0.98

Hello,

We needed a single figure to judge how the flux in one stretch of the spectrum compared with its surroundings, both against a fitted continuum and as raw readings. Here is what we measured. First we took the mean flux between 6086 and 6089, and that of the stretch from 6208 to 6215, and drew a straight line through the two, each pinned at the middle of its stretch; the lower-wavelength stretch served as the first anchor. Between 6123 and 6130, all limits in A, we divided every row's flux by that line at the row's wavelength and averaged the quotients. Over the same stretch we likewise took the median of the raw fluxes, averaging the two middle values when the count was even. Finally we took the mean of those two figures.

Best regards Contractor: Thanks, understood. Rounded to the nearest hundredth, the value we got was 5.85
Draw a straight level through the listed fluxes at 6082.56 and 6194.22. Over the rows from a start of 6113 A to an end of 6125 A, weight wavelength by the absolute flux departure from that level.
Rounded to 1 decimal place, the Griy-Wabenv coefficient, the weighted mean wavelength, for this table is 6120.2 A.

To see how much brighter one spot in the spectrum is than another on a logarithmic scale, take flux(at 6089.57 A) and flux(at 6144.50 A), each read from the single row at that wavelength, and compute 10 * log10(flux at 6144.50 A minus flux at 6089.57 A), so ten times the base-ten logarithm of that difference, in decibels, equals -5.2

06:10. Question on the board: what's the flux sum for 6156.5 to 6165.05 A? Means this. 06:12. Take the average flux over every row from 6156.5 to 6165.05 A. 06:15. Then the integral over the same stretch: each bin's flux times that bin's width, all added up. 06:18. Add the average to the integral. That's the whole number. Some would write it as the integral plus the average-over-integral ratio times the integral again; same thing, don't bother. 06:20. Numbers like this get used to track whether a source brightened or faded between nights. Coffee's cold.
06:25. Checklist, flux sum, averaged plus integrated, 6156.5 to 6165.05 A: 95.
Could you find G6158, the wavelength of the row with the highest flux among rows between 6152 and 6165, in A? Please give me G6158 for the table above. 6154.41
